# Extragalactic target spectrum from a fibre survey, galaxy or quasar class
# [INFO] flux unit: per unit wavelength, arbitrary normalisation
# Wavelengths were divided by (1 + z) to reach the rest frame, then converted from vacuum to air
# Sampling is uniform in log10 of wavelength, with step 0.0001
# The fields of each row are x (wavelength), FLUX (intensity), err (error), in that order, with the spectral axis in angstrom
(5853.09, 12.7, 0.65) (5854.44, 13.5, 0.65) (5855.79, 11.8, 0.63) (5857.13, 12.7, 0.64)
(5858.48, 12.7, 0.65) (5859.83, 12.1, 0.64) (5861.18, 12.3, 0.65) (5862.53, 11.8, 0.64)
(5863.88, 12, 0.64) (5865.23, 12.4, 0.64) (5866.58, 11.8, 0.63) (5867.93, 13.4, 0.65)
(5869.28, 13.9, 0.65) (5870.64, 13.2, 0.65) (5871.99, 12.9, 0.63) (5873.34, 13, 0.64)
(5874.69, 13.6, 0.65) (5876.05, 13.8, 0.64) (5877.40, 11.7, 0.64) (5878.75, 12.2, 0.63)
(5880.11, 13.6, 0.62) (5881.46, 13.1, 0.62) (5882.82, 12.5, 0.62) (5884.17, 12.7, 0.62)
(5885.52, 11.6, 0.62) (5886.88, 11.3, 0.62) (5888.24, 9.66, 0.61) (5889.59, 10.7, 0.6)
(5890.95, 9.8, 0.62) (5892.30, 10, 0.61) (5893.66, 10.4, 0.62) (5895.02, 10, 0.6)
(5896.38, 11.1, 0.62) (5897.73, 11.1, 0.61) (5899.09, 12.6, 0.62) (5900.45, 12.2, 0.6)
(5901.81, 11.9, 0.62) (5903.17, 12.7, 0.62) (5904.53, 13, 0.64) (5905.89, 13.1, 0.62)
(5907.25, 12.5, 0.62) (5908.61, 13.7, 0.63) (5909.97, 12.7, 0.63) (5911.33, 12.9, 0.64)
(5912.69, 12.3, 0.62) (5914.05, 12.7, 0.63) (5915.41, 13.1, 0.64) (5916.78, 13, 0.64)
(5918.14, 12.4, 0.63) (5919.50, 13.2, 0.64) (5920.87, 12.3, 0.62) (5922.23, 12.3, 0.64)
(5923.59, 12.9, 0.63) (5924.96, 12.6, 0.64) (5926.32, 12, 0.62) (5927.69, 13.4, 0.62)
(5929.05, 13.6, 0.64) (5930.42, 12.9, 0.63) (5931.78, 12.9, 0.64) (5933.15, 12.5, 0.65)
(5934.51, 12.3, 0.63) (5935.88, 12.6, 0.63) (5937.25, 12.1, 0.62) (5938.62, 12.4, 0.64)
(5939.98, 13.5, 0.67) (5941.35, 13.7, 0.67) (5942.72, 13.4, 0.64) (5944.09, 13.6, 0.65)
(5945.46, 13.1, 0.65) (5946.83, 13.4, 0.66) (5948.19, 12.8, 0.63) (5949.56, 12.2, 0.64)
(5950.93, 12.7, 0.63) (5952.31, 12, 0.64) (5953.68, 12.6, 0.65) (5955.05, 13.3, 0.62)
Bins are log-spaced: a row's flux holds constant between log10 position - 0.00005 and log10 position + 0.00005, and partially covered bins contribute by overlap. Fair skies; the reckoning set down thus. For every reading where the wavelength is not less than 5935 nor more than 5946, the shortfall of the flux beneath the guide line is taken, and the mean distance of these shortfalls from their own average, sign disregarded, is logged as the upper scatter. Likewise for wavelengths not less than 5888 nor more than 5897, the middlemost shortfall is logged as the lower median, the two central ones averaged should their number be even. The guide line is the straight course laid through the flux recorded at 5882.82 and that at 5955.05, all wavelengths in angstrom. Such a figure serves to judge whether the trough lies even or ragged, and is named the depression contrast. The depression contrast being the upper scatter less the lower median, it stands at -2.12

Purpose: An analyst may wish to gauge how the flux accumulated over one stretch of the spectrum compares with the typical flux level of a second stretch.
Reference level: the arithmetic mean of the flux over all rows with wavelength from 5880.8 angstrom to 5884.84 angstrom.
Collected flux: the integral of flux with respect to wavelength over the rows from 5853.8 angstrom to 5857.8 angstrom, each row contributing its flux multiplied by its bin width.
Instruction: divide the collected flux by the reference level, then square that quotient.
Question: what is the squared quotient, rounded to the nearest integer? 16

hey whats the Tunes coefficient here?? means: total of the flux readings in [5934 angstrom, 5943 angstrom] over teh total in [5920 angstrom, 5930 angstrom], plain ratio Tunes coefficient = 1.01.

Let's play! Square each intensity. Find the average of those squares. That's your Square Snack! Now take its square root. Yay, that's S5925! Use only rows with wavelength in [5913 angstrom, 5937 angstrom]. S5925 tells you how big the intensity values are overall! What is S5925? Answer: 12.8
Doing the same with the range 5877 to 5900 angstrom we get 11.5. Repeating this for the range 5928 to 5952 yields 12.9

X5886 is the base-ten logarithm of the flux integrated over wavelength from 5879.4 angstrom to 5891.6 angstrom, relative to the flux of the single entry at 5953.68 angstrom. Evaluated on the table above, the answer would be 1.1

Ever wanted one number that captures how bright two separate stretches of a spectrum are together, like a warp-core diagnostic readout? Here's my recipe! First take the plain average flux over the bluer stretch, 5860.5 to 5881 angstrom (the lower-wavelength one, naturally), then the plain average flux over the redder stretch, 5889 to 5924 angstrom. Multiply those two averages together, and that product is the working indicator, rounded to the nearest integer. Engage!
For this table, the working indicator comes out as 155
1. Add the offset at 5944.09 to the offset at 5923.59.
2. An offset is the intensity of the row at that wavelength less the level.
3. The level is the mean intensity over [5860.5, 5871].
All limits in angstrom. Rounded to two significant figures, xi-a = 1.3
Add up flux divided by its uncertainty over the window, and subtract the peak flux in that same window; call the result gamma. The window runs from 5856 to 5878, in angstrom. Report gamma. 302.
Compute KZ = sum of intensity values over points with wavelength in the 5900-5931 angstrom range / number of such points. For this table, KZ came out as 12.76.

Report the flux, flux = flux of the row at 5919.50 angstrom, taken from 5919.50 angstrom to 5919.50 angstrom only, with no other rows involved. 13.2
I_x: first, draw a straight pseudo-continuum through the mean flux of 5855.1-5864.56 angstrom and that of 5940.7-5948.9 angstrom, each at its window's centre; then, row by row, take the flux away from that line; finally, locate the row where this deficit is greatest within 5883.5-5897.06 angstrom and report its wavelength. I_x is 5888.24 angstrom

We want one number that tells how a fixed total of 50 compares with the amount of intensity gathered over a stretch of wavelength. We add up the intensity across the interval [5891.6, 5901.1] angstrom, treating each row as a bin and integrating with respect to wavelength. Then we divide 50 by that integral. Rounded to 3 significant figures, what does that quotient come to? 0.476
